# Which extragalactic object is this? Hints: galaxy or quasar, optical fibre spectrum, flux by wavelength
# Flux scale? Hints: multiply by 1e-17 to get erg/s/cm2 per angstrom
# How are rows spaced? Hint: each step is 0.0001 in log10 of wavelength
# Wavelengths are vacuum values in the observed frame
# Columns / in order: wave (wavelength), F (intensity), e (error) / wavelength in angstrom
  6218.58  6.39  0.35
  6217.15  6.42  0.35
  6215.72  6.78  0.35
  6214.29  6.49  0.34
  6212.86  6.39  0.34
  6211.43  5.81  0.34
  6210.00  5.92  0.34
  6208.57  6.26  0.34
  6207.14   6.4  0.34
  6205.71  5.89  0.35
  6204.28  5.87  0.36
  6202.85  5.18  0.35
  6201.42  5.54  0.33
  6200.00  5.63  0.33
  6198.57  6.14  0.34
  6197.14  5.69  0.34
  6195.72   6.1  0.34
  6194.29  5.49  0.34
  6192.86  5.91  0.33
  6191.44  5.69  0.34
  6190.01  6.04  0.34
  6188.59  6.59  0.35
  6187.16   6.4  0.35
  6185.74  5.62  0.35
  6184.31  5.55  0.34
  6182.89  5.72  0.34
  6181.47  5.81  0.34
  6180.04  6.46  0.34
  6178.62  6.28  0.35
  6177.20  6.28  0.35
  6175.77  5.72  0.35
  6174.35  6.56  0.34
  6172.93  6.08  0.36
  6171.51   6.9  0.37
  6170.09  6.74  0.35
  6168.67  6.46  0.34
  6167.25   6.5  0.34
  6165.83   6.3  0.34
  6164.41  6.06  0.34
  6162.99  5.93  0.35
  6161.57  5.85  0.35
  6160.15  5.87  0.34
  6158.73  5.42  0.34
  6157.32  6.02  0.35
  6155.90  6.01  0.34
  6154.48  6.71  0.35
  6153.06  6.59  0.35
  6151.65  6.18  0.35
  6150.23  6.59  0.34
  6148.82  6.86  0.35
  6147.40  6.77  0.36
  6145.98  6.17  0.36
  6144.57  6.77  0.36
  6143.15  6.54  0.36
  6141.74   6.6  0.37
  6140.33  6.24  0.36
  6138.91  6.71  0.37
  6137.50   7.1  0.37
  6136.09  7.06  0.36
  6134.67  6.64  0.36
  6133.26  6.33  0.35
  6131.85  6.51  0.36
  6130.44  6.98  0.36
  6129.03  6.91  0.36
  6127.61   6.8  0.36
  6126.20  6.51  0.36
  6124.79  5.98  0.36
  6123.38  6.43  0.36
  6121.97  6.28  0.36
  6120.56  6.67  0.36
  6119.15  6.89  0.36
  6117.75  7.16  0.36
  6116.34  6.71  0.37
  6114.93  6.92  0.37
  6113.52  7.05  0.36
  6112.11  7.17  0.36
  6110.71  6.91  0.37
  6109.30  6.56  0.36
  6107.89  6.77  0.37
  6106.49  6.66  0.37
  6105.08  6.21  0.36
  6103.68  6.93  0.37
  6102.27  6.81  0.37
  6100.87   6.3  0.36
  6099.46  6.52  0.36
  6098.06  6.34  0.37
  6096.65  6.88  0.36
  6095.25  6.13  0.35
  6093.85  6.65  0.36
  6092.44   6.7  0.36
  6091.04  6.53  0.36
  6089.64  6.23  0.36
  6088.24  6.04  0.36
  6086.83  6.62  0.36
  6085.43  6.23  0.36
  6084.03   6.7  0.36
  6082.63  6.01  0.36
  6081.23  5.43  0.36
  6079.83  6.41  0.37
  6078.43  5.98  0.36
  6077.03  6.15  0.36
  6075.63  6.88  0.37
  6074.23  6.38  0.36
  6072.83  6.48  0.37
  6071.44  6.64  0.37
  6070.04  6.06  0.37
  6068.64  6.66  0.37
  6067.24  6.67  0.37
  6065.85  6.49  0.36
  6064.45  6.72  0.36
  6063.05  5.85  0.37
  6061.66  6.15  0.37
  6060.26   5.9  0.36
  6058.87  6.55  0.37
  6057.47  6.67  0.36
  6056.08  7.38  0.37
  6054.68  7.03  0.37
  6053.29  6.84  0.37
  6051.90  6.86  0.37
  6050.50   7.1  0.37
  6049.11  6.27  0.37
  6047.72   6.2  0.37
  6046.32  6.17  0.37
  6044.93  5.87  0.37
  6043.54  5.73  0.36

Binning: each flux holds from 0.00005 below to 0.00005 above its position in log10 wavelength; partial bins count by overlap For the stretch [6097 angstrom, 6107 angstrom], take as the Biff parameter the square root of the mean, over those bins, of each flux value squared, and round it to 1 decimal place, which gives 6.5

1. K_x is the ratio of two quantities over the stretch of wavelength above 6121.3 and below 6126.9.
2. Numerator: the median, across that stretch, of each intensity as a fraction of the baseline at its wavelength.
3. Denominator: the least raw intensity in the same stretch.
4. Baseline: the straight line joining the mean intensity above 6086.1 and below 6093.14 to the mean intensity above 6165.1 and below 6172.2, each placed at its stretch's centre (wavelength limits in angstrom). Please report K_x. 0.164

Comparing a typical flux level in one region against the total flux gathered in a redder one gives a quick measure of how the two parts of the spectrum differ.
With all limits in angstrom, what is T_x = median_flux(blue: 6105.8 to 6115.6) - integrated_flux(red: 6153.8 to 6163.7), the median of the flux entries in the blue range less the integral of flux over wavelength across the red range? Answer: -52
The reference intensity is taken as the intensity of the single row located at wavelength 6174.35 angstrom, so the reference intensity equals 6.56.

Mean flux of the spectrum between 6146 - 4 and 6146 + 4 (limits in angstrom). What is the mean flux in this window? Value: 6.6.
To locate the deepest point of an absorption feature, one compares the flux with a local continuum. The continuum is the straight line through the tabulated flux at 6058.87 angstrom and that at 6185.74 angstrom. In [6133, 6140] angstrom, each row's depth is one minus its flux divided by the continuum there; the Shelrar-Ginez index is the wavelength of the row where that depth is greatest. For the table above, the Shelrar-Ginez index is 6133.26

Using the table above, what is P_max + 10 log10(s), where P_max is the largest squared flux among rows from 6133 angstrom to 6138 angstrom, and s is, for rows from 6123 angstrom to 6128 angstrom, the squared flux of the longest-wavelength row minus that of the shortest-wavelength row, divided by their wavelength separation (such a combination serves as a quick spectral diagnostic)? 51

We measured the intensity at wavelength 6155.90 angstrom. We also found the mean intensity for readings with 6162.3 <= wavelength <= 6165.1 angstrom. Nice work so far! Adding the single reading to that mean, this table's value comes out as 12.0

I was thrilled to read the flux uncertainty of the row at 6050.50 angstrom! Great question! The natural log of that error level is -0.99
